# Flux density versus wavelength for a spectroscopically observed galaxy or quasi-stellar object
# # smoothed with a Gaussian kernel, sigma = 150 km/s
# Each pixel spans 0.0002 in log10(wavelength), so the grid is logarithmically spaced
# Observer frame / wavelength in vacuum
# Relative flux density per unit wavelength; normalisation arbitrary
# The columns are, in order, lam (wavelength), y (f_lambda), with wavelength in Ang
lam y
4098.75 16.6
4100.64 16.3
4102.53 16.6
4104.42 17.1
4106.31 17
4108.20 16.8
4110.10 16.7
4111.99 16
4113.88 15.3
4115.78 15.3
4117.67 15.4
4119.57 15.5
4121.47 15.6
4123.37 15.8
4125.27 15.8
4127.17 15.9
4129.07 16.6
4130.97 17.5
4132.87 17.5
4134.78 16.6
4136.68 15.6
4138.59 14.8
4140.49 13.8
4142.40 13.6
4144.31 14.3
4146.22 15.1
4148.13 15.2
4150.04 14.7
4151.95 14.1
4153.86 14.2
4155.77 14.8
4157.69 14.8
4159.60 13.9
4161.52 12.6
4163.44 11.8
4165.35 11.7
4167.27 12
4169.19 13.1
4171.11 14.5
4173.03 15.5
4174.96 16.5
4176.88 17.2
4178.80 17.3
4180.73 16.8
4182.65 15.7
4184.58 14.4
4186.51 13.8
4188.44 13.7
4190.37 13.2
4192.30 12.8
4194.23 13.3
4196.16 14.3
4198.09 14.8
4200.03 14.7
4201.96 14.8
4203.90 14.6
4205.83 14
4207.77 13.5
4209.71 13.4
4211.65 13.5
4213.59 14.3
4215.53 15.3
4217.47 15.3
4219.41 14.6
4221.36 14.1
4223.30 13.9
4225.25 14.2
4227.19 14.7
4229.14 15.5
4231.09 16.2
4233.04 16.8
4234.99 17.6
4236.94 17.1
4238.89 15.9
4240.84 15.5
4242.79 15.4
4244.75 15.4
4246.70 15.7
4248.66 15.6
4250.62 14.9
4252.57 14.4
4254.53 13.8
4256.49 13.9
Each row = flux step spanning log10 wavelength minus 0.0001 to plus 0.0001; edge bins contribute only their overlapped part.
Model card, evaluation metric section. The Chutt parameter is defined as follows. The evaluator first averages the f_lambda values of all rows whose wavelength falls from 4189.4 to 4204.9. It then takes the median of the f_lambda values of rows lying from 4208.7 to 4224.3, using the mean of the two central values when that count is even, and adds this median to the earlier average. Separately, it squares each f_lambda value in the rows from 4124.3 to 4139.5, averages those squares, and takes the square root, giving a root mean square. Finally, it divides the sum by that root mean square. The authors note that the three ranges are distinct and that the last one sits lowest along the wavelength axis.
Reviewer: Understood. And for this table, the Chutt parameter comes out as 1.73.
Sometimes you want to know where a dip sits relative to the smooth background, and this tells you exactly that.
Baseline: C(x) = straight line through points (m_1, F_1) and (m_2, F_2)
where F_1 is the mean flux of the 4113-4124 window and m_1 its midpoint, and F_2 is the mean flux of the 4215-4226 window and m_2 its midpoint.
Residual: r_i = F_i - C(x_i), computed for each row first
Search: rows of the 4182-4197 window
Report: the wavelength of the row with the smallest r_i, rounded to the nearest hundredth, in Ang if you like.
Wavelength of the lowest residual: 4192.30 Ang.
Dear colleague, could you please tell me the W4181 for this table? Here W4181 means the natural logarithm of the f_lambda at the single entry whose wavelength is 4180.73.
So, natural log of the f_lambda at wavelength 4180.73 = 2.82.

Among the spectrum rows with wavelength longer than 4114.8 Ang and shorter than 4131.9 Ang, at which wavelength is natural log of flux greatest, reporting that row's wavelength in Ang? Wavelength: 4130.97 Ang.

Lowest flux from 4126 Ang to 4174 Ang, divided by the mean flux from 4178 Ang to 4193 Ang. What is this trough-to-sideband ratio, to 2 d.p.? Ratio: 0.80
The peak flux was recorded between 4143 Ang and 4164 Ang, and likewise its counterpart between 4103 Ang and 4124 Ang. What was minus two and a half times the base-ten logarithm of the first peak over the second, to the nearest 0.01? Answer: 0.13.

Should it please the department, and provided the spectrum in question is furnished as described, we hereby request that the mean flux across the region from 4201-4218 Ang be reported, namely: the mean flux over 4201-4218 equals 14.3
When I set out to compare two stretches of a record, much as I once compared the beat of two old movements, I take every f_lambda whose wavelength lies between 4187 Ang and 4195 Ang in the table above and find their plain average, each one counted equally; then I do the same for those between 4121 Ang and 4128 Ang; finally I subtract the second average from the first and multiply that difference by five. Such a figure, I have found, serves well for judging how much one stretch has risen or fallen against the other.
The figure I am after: -13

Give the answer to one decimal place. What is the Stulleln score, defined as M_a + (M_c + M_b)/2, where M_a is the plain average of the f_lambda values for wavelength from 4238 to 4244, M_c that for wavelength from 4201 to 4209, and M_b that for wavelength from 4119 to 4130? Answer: 30.6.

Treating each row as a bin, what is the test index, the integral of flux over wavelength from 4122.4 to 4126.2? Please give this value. 60.0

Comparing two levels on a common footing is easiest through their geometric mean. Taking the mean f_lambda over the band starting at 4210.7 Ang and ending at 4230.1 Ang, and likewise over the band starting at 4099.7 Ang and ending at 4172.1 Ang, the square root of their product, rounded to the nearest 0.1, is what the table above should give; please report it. 14.8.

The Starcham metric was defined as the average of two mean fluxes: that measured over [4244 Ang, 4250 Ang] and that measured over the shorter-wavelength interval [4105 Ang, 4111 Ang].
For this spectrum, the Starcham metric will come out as 16.2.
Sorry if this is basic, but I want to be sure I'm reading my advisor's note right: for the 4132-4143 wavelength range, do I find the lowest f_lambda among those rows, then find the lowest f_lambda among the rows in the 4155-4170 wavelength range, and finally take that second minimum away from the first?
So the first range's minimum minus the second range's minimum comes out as 1.90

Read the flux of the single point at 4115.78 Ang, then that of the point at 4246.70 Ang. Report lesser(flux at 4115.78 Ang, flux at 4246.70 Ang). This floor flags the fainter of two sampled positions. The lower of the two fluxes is 15.3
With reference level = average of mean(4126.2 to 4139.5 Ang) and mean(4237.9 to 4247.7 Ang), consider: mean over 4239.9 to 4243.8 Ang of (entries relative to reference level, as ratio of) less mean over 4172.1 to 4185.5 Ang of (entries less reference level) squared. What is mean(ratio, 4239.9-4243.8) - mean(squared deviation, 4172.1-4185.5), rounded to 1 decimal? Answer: 0.0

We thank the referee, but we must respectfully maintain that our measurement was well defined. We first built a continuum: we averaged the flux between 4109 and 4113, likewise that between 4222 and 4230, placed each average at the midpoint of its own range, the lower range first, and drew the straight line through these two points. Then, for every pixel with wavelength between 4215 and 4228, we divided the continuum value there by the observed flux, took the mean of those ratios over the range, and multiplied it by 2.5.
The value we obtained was 2.51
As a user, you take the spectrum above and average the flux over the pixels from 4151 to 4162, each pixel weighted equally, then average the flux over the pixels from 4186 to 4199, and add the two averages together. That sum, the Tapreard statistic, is 27.8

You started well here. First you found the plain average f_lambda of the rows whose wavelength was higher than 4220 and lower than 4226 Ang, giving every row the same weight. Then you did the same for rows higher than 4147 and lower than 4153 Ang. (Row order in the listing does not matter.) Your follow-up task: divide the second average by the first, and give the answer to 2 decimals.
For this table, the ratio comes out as 1.04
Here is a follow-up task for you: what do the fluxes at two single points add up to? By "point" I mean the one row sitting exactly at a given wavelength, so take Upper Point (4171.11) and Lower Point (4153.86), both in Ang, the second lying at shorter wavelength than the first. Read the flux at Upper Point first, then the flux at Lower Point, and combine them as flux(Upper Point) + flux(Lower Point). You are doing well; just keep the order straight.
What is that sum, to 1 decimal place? 28.7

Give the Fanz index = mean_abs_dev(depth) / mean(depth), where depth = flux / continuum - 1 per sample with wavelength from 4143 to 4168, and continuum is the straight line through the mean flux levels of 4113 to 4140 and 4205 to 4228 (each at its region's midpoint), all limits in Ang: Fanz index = -1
